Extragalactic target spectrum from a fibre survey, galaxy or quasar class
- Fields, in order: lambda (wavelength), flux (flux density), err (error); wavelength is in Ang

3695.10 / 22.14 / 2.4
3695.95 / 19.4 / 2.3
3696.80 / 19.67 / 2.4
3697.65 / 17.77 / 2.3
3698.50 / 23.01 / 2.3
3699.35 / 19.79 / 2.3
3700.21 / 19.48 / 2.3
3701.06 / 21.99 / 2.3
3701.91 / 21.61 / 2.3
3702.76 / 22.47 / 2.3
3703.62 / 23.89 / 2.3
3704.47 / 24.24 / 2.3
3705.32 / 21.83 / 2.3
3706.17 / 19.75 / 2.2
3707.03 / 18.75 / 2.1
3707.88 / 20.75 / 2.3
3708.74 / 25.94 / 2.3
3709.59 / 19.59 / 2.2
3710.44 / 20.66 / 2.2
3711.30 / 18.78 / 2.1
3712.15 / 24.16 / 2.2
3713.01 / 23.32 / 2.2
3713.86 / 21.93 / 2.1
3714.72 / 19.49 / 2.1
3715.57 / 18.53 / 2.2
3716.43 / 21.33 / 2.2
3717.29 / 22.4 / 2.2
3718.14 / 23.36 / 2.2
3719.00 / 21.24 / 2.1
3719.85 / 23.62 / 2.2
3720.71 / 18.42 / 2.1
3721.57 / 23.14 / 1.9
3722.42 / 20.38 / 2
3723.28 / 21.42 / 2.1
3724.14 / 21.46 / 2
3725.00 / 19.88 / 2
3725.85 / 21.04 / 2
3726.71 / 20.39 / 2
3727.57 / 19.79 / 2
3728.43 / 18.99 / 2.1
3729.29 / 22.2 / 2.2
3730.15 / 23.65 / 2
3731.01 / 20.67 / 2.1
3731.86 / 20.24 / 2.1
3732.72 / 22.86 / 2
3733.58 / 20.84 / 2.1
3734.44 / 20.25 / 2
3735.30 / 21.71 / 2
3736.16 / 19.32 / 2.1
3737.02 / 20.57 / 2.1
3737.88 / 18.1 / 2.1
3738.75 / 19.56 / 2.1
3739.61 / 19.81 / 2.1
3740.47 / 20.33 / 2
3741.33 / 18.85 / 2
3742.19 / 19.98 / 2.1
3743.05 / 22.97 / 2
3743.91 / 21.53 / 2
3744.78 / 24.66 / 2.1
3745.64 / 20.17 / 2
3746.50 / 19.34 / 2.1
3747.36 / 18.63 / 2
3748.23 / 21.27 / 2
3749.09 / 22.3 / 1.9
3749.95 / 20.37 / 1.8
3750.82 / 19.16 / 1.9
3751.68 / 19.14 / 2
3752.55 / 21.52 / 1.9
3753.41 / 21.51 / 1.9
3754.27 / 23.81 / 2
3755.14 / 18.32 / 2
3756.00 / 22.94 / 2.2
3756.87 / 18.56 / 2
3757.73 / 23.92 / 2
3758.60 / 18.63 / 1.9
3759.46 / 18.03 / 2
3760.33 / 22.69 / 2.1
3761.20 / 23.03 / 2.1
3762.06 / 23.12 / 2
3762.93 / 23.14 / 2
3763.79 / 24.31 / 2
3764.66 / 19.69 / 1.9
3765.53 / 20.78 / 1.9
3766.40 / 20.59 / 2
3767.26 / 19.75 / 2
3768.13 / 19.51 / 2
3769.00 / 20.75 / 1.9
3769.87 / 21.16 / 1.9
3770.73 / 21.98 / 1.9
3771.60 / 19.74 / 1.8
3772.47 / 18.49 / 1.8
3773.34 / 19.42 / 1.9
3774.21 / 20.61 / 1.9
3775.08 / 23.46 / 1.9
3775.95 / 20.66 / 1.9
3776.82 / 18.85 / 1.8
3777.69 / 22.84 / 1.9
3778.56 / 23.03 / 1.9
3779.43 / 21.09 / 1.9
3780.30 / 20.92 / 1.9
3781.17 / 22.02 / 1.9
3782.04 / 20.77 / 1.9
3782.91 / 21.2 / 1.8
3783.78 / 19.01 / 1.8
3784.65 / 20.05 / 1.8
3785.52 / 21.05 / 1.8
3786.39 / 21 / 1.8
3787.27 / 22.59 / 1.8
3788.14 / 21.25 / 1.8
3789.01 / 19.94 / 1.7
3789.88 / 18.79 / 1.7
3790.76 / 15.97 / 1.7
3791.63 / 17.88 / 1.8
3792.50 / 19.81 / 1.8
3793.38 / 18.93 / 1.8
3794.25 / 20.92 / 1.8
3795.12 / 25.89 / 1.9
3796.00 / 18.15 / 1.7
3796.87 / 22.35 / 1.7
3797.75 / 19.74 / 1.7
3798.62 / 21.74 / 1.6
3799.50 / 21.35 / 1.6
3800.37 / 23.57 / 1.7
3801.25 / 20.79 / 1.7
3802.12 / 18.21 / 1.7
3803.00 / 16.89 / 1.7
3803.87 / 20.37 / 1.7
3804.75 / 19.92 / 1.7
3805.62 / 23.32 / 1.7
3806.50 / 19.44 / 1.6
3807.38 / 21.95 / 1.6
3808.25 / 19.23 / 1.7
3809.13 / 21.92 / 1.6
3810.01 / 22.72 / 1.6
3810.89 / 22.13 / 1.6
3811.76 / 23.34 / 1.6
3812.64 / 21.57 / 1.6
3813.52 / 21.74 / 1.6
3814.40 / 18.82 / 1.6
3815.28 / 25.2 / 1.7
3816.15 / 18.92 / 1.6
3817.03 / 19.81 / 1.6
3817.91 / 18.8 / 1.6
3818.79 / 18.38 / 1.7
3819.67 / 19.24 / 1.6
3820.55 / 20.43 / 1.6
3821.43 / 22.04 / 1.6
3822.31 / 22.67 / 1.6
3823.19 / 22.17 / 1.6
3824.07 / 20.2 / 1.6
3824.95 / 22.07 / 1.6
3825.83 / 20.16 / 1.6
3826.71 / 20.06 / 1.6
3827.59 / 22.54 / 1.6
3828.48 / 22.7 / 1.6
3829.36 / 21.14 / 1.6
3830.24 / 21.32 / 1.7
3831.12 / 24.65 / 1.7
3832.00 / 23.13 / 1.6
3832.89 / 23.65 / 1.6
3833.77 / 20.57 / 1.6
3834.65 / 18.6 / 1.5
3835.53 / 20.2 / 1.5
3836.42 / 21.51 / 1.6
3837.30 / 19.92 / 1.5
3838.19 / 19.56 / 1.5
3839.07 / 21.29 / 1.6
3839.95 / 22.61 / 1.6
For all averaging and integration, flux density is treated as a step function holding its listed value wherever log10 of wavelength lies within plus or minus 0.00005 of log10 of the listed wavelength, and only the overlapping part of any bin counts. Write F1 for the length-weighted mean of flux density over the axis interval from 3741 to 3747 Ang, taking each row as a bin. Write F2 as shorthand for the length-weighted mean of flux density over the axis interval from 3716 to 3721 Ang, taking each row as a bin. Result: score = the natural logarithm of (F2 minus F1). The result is -0.3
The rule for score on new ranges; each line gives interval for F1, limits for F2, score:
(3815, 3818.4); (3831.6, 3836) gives -0.3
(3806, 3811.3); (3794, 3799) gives -1.3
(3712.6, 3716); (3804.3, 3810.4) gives -1.0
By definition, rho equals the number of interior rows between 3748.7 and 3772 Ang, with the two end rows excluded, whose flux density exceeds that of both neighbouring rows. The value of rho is 7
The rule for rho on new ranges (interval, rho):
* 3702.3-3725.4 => 8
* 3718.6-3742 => 9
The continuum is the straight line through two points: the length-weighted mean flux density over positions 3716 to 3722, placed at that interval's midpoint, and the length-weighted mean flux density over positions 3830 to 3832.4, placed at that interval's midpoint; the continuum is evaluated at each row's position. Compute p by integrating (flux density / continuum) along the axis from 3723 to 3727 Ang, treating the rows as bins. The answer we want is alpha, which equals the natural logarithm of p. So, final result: 1.332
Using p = 3.8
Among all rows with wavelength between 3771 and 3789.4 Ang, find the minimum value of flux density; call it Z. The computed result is 18.49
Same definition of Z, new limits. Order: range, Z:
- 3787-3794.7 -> 15.97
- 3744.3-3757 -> 18.32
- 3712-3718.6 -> 18.53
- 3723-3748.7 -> 18.1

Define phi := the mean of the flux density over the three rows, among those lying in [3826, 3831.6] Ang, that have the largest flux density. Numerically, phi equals 23.3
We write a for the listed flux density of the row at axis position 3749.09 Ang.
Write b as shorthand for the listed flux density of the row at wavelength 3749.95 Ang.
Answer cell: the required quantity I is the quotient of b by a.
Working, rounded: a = 22.3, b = 20.37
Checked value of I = 0.91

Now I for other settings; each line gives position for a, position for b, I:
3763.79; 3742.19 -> 0.82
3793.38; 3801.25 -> 1.10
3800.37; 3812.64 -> 0.92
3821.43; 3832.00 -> 1.05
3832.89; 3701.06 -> 0.93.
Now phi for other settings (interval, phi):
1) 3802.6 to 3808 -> 21.9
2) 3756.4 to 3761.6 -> 23.2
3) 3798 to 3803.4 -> 22.2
